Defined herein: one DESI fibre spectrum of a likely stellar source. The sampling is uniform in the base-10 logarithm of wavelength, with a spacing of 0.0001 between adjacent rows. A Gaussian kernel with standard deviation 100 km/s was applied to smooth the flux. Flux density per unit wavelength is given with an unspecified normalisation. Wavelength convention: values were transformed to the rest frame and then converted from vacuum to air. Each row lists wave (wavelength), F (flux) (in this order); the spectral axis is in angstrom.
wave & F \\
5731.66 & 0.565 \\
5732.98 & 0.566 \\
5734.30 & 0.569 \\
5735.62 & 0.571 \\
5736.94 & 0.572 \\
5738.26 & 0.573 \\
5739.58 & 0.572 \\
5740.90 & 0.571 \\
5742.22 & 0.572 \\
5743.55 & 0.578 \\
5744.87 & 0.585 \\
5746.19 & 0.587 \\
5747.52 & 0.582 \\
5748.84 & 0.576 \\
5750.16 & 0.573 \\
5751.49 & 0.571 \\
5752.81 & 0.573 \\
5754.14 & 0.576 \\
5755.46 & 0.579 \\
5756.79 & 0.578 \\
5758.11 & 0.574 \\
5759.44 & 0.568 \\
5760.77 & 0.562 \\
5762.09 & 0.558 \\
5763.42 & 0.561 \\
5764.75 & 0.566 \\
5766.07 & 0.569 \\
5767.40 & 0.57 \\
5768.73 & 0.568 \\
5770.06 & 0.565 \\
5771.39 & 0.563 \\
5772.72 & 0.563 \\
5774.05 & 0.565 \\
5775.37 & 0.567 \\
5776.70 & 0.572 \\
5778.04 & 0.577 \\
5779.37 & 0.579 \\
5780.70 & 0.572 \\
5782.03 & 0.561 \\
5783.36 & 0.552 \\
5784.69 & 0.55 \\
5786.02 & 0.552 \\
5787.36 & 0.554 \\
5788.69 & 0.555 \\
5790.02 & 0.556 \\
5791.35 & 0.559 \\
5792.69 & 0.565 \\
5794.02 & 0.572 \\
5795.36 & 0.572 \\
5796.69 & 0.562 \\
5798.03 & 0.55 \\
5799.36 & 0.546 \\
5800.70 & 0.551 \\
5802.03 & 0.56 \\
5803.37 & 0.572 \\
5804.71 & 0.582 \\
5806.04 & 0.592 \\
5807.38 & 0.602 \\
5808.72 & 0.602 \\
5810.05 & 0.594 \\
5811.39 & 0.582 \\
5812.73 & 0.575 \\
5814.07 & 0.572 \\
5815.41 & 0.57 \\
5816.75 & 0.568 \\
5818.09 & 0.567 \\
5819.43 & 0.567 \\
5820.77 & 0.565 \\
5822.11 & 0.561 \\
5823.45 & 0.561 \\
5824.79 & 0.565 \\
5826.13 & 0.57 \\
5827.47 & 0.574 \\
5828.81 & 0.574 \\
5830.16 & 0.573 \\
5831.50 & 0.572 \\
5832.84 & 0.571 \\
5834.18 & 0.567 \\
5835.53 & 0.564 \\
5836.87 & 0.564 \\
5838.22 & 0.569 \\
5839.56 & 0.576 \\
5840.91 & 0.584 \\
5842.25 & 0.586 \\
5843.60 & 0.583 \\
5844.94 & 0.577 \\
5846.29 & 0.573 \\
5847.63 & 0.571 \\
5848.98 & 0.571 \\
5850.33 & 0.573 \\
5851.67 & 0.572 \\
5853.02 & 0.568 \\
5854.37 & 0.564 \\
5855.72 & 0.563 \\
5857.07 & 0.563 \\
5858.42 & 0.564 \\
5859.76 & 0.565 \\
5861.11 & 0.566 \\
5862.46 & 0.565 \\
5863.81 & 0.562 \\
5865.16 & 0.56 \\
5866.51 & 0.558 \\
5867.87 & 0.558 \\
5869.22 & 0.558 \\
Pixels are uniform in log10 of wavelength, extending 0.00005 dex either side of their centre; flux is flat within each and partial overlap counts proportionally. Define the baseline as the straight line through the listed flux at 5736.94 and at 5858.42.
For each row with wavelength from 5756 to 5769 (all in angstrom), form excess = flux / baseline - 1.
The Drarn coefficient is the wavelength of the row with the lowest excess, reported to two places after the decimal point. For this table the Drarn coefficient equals 5762.09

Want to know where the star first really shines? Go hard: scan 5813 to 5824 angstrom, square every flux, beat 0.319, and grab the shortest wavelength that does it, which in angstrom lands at 5814.07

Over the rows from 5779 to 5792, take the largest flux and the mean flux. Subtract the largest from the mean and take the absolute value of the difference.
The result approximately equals 0.020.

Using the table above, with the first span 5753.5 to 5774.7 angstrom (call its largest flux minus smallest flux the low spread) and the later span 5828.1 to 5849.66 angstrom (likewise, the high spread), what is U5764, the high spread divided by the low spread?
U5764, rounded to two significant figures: 1.0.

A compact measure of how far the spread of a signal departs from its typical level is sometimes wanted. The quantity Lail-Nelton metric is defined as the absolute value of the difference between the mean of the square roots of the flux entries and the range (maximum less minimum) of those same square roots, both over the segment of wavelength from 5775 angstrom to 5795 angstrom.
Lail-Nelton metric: 0.731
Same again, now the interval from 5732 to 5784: 0.732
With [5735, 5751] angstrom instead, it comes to 0.748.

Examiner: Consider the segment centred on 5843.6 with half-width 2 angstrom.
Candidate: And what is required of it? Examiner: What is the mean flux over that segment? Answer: 0.582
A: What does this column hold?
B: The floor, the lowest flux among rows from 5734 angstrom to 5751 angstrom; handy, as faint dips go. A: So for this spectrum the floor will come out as 0.569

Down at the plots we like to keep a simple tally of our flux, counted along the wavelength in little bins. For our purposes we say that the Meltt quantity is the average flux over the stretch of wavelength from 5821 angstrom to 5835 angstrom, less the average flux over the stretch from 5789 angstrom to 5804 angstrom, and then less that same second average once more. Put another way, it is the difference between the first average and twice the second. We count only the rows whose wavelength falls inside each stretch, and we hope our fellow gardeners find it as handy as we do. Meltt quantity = -0.552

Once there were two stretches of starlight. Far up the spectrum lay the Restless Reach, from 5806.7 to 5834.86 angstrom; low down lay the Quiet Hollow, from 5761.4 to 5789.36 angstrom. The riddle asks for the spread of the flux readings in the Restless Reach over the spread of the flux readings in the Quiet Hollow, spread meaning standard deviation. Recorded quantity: 1.4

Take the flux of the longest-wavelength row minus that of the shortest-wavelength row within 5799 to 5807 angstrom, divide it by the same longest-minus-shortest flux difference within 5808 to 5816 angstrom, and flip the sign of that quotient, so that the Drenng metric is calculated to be 1.4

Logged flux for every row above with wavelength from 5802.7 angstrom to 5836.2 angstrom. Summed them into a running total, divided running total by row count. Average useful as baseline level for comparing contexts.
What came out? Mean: 0.574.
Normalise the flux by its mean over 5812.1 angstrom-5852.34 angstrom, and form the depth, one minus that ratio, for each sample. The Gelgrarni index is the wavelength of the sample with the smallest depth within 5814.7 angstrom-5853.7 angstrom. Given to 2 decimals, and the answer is 5842.25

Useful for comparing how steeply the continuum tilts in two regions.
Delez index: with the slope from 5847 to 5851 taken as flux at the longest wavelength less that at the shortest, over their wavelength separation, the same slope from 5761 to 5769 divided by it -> 2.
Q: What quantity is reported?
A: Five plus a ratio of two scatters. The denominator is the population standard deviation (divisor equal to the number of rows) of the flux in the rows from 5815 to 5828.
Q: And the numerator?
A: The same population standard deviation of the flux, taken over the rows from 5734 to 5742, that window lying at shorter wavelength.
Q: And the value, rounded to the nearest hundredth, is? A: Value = 5.32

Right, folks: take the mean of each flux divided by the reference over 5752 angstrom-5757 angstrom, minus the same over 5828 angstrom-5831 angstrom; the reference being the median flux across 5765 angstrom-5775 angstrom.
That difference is 0.01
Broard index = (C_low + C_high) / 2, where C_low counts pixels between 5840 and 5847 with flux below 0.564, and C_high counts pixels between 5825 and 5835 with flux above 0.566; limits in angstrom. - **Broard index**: 3.50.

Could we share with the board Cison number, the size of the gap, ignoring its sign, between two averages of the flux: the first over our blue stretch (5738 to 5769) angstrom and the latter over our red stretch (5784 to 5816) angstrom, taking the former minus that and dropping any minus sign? 0.004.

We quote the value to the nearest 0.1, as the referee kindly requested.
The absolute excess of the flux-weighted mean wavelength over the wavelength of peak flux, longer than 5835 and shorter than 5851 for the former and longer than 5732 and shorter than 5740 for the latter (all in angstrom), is 104.7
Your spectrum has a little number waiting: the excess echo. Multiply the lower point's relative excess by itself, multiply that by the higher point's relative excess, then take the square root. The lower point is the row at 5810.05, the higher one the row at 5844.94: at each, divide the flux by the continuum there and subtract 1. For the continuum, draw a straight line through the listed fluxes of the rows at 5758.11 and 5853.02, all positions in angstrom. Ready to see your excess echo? 0.0050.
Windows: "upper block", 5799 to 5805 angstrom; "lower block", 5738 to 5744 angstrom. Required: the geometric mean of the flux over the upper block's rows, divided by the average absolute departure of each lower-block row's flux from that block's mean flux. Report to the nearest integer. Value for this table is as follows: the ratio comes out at 293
